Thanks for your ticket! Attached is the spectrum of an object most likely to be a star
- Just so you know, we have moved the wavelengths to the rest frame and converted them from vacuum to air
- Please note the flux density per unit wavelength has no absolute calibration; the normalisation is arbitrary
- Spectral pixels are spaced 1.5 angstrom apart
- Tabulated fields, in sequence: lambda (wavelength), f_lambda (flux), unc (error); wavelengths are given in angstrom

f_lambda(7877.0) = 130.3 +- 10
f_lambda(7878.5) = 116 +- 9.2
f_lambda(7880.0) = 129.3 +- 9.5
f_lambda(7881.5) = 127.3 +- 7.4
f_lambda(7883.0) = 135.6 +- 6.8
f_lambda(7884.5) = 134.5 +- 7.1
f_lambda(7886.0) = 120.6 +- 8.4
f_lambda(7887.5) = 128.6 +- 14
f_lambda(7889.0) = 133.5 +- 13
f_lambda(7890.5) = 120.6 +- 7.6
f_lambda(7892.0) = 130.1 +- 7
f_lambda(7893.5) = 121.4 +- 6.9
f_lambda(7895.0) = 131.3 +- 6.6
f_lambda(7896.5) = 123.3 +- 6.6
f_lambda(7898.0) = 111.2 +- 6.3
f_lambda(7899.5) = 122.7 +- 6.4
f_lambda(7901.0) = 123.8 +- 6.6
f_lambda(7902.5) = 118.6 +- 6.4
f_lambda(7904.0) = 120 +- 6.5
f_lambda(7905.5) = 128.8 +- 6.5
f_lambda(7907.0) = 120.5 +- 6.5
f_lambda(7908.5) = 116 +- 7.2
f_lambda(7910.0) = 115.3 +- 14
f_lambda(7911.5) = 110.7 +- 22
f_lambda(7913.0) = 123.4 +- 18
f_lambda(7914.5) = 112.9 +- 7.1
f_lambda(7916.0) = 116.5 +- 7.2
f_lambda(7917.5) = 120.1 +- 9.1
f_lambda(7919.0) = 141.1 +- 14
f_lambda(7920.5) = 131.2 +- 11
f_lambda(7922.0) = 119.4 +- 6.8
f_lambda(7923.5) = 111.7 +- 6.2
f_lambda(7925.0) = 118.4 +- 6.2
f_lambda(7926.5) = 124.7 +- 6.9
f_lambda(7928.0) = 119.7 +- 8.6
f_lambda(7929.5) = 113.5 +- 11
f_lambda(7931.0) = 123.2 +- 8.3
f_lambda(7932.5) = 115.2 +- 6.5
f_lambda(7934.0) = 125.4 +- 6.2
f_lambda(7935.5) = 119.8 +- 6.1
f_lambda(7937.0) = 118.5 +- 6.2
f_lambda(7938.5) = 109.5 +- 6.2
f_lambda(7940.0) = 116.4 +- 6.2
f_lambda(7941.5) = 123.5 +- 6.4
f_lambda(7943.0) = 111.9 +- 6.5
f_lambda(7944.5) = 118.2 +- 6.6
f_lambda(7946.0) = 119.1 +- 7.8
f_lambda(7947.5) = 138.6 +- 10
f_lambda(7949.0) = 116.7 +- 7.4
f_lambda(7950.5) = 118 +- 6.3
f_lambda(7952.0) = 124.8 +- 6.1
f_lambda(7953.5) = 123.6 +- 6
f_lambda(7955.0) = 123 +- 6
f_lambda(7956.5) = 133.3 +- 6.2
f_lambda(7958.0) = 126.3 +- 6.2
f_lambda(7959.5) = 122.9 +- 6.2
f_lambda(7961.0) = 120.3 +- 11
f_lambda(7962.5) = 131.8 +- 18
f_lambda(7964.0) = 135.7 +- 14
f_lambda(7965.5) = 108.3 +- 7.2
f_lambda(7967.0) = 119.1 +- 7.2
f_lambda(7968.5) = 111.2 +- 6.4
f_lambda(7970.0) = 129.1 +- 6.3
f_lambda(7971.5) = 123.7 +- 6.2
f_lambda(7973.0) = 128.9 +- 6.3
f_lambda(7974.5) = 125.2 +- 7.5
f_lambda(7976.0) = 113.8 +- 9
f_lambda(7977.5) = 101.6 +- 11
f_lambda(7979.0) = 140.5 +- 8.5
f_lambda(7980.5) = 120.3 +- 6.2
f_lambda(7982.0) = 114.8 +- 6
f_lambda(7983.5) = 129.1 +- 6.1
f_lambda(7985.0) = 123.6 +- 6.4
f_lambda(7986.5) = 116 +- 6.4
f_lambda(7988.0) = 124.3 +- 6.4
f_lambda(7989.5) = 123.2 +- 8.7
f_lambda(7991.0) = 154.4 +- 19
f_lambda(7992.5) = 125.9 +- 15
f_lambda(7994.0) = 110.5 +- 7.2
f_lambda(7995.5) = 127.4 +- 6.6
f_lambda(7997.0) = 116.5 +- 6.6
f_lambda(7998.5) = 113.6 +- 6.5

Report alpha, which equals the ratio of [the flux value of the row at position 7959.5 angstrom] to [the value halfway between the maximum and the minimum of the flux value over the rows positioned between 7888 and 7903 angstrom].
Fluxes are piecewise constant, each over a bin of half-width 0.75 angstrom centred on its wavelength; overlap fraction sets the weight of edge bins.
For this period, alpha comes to 1.00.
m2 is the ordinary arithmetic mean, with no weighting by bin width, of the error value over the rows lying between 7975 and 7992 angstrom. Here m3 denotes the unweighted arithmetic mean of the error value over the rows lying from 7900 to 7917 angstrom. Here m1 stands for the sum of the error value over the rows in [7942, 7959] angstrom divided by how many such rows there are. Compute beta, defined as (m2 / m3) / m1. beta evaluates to 0.127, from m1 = 6.8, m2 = 8.5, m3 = 9.8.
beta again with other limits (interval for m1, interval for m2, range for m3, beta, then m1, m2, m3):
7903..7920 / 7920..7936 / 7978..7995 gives 0.081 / 10.7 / 7.6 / 8.7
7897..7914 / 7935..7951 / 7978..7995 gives 0.082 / 9.7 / 6.9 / 8.7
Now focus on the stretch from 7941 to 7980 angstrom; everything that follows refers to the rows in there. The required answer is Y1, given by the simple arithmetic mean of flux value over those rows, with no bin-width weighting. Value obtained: 123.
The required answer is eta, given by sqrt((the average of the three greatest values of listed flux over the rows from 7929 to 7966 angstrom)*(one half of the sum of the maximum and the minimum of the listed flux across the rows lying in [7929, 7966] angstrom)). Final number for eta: 129.5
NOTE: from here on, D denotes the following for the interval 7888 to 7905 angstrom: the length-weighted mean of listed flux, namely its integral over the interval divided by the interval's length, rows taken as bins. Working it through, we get 123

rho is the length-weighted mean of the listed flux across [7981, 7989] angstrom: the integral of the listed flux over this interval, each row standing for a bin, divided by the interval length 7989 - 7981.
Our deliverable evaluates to 122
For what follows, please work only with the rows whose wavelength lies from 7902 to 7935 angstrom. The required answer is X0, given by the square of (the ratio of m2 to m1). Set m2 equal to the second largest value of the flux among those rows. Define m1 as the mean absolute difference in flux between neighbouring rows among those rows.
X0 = 292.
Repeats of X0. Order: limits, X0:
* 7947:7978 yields 248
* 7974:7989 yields 88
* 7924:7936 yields 293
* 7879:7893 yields 315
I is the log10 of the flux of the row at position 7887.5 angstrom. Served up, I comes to 2.11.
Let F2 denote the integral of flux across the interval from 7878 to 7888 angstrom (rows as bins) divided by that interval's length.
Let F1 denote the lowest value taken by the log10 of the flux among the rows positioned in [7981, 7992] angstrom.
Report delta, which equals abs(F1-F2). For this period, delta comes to 126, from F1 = 2.06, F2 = 128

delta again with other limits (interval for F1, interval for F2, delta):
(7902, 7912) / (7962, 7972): 120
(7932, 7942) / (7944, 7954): 121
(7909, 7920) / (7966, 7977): 119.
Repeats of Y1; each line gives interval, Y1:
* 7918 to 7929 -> 124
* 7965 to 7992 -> 123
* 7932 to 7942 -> 118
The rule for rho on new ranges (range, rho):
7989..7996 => 128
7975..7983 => 119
